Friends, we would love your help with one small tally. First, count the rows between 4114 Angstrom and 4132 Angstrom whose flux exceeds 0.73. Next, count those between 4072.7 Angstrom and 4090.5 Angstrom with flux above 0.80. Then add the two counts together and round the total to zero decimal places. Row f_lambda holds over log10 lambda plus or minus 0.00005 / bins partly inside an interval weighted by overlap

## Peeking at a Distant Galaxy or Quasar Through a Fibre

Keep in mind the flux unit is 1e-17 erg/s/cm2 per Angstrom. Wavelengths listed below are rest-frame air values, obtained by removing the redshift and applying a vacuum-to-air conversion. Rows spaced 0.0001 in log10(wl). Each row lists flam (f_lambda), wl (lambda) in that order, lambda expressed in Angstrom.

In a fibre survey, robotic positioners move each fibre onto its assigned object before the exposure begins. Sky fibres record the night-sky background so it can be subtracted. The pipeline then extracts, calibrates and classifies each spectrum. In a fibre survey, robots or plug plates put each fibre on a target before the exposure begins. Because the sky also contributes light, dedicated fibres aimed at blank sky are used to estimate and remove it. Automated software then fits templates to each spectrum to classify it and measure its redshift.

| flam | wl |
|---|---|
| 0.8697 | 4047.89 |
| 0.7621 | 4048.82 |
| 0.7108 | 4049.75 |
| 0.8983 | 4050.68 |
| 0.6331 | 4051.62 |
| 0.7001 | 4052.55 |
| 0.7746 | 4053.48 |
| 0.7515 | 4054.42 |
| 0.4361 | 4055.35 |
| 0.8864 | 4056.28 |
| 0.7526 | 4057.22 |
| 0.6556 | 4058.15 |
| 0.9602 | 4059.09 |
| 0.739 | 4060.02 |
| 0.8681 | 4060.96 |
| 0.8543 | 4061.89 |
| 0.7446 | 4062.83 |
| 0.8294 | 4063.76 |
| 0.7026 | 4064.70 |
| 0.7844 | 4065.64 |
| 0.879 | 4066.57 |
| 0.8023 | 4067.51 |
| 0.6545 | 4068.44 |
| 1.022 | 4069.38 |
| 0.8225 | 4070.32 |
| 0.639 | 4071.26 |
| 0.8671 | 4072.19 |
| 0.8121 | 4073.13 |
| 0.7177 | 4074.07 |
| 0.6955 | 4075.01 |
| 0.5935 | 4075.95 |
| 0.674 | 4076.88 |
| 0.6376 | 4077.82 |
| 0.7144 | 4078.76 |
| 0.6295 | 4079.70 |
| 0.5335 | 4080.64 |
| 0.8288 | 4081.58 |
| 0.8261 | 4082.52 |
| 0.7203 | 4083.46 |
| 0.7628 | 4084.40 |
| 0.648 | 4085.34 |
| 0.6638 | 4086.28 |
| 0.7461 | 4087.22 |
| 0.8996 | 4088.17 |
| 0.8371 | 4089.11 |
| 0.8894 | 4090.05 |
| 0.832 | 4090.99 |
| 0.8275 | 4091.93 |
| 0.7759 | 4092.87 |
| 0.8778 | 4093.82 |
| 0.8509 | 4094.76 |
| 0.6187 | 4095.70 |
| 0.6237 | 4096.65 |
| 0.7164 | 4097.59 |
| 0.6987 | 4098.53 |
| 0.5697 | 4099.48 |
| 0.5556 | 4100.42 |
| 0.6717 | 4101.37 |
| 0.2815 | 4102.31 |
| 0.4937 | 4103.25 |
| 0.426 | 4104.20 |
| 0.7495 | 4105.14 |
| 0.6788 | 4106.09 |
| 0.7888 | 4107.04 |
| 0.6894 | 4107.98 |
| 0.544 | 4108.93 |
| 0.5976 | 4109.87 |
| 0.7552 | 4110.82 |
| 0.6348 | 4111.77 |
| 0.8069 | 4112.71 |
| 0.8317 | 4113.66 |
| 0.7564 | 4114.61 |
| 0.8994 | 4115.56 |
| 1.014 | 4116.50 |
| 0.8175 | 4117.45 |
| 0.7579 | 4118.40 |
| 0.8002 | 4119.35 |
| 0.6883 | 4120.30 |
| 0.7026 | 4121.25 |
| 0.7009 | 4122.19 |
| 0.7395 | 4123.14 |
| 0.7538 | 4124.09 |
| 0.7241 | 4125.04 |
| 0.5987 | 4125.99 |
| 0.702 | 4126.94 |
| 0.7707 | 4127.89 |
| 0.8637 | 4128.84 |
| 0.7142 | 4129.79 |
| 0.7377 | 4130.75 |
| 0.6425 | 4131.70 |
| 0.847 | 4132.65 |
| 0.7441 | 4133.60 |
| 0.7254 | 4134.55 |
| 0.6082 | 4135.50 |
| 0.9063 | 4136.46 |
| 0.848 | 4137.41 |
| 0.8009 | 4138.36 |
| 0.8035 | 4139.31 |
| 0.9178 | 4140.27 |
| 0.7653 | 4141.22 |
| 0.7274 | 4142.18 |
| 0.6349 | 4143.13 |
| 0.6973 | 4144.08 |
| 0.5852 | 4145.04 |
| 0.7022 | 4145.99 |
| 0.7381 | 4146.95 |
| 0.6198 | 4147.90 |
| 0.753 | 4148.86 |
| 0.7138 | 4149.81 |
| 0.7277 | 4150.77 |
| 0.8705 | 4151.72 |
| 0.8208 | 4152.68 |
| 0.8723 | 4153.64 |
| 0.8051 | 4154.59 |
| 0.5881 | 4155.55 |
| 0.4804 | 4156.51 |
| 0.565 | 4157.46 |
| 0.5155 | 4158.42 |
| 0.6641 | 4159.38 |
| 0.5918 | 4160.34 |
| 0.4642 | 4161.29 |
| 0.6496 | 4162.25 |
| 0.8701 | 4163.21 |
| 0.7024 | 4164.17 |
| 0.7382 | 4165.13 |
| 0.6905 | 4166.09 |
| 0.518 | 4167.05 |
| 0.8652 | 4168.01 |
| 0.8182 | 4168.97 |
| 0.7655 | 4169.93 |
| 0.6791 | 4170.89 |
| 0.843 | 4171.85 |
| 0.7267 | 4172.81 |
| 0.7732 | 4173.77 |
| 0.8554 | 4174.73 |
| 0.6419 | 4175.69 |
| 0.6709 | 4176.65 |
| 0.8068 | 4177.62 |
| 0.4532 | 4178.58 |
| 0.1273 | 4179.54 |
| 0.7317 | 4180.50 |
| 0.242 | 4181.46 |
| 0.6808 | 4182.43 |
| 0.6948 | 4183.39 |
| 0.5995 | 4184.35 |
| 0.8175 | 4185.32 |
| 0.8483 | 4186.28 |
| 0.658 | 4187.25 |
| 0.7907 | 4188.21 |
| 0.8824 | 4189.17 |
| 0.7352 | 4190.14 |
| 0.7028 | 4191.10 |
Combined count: 17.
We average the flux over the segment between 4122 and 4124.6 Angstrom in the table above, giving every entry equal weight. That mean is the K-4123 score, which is 0.73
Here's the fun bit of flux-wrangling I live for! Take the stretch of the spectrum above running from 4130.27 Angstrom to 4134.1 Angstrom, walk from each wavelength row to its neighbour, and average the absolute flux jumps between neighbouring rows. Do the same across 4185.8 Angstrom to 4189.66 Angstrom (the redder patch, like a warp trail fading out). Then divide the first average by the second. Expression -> 1.0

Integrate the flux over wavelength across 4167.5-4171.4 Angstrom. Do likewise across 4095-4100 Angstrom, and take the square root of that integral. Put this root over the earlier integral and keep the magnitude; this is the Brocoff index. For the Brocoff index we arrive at 0.6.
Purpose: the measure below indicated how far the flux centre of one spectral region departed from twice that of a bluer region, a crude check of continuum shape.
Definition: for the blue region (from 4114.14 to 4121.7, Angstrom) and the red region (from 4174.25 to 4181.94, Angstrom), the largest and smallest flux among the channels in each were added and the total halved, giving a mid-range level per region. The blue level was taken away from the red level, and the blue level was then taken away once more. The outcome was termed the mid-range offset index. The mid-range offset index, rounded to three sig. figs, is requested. -1.21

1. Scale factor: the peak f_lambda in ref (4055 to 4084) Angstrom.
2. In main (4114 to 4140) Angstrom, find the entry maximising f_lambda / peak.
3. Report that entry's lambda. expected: 4116.50 Angstrom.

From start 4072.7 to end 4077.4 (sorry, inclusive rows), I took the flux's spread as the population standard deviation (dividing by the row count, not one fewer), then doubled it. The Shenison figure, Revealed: 0.14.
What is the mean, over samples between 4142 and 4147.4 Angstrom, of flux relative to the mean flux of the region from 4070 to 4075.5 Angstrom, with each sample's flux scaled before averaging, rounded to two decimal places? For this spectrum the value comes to 0.90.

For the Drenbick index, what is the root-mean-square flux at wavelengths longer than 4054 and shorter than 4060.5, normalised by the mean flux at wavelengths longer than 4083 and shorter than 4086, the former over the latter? 1.1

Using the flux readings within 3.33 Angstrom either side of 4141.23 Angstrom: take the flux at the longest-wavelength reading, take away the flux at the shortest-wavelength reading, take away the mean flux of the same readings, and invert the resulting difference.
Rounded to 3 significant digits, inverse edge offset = -1.15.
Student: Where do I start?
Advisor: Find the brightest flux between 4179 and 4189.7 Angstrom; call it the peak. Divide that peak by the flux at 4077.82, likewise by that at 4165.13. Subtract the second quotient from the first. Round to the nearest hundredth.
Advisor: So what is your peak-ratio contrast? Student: 0.19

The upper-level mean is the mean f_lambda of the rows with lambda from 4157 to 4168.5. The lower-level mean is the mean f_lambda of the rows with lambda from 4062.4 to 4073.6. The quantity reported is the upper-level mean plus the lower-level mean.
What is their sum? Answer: 1.45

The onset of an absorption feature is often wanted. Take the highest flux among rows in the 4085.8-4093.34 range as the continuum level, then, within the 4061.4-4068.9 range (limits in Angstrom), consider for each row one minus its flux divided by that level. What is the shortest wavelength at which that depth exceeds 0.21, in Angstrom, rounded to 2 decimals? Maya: 4064.70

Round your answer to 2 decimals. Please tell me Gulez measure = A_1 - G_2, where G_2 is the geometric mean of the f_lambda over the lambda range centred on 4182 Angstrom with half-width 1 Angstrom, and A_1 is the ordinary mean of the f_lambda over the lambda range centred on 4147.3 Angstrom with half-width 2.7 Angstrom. 0.28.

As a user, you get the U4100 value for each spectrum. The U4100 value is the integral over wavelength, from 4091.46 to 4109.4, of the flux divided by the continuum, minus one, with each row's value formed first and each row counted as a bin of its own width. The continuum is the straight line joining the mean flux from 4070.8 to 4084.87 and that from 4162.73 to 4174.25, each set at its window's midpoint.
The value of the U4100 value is -1.6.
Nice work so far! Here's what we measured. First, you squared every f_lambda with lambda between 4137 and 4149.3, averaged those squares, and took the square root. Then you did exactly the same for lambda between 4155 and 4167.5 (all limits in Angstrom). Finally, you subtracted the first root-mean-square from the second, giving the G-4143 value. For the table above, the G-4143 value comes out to -0.12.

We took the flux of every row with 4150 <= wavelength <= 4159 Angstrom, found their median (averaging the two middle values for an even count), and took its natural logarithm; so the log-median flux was -0.32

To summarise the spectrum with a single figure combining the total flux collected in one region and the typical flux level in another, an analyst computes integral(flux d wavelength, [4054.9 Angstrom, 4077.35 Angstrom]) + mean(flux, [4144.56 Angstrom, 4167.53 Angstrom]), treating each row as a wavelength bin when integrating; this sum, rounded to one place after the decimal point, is 17.9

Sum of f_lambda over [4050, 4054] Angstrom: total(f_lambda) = 3.0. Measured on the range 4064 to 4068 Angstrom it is 3.2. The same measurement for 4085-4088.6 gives 3.0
